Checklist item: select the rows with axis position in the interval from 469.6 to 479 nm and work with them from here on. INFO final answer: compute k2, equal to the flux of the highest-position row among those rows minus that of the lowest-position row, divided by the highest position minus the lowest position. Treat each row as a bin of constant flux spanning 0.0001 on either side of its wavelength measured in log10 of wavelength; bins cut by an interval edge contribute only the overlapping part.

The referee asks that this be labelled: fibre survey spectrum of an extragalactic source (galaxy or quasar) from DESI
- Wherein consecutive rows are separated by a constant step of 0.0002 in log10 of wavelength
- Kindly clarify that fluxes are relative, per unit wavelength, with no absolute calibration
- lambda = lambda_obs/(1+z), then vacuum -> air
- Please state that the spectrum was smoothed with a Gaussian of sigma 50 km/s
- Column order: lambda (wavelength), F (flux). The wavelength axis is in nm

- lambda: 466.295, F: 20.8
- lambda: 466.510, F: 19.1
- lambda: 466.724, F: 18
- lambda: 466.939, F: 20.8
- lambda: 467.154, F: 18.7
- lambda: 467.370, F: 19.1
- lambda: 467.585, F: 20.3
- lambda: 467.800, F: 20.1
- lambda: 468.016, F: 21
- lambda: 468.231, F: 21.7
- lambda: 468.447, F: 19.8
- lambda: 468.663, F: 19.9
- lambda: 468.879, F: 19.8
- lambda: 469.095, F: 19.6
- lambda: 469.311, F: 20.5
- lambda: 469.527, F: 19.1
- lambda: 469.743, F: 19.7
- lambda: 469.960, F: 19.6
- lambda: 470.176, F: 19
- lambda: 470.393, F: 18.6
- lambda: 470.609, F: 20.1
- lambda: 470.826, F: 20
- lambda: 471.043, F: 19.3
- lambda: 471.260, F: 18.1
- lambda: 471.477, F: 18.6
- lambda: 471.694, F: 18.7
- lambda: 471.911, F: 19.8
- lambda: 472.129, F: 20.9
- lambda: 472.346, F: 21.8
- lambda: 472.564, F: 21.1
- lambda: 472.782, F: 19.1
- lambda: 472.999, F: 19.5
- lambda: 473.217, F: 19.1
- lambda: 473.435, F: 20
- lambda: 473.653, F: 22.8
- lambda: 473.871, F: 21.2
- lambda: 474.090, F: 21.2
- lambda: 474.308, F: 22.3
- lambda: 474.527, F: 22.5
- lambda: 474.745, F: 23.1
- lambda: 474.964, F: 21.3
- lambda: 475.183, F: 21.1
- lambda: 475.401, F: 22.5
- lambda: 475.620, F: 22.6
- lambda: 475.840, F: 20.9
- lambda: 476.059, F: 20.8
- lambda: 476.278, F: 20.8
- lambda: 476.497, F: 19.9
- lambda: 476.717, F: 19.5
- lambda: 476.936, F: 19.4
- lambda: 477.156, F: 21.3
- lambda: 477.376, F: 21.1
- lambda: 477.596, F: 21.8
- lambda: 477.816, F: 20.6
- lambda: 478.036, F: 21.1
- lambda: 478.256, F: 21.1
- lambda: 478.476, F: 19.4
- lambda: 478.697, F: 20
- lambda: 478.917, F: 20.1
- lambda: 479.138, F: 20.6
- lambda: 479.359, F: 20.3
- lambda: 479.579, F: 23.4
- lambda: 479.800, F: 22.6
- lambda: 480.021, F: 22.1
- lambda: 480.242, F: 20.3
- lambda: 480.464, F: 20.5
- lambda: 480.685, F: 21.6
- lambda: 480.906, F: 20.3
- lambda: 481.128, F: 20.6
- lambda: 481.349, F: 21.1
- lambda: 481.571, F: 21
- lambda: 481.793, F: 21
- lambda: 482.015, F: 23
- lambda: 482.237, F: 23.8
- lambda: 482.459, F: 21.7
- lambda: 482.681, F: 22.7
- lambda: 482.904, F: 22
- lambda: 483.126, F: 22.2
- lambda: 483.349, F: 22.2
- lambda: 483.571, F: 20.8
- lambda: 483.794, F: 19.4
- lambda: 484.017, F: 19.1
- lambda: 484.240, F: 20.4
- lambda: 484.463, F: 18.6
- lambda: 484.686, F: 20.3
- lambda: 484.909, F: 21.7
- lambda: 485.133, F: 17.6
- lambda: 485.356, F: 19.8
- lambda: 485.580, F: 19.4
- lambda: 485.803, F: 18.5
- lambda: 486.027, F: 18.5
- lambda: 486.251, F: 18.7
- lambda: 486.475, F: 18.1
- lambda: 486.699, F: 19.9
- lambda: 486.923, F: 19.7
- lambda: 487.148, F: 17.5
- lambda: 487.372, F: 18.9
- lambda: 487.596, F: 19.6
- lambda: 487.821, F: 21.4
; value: 0.04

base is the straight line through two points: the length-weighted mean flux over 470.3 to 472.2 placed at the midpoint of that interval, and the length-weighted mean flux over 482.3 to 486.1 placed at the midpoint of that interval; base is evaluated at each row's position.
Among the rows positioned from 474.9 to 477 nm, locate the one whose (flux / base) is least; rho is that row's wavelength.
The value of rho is 476.936 nm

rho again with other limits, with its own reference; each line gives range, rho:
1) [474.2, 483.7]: 478.476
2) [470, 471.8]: 471.260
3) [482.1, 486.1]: 485.133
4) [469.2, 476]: 471.260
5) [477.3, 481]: 478.476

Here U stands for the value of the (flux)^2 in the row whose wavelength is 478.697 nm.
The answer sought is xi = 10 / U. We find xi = 0.0250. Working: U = 400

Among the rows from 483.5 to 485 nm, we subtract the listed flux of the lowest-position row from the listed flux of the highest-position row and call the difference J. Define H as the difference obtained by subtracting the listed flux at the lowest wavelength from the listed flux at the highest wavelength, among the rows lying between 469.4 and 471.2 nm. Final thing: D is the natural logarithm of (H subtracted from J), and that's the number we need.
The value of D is -0.36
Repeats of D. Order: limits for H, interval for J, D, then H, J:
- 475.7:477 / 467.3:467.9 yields 0.92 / -1.5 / 1.0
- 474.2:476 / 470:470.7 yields 0.92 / -1.4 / 1.1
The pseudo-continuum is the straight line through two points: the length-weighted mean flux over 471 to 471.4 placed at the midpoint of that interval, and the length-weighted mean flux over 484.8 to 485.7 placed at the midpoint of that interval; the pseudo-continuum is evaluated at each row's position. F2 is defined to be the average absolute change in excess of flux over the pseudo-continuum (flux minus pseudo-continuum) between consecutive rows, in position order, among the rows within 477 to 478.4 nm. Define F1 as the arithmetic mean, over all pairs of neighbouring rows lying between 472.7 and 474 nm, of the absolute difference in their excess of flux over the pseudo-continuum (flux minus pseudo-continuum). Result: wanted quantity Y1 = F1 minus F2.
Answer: 0.7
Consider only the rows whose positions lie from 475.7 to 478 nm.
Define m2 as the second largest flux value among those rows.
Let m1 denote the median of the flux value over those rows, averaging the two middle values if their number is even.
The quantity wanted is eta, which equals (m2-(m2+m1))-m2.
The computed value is -42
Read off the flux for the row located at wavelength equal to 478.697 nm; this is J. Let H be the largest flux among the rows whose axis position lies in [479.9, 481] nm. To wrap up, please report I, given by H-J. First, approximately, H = 22.1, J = 20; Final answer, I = 2.1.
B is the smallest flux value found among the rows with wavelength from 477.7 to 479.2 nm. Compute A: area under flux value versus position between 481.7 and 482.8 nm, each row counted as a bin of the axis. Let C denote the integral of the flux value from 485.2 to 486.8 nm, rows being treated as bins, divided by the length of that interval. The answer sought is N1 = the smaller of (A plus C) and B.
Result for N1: 19.4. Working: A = 25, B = 19.4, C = 18.9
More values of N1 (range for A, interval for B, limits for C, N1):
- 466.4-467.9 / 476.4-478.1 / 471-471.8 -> 19.4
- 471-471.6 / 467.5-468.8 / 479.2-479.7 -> 19.8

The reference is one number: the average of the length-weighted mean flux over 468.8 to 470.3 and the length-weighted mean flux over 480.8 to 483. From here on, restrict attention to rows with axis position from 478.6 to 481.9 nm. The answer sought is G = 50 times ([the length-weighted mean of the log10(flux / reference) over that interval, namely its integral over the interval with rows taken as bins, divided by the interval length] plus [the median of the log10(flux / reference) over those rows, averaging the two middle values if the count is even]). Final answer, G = 0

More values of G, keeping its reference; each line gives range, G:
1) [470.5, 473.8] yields -2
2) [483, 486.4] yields -2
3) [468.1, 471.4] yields -2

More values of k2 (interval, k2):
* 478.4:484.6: -0.13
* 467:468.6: 0.85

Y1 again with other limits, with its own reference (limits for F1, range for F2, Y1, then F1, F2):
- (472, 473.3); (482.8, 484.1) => 0.2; 0.88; 0.67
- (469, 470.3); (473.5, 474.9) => 0.0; 0.72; 0.70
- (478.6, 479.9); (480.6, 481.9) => 0.5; 0.96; 0.44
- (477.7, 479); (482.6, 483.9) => -0.2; 0.58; 0.75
